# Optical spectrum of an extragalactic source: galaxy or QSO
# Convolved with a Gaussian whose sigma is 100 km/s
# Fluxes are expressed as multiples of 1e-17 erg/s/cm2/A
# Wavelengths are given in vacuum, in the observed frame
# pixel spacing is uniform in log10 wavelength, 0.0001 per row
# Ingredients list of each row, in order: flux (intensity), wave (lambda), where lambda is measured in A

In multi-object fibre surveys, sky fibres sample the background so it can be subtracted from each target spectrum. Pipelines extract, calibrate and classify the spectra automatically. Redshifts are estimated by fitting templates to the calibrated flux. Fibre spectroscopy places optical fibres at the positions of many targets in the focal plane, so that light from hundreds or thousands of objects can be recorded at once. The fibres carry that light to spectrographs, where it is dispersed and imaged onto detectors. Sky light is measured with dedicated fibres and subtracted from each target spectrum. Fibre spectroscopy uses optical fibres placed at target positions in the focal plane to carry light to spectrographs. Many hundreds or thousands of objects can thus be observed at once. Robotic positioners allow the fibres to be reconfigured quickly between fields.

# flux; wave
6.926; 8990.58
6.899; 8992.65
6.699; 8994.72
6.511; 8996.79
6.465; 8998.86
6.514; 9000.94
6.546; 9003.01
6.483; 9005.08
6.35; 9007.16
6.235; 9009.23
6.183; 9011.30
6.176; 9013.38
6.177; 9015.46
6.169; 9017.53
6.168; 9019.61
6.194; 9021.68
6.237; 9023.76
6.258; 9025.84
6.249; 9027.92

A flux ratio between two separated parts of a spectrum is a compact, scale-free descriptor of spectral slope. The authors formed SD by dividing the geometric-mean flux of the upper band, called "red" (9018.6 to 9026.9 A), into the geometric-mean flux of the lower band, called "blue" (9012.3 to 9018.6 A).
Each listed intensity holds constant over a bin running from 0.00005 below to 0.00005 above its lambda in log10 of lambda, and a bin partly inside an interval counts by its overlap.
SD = 0.99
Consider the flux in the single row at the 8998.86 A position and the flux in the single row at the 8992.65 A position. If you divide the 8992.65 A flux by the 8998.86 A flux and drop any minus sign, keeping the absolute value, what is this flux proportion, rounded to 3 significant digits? 1.07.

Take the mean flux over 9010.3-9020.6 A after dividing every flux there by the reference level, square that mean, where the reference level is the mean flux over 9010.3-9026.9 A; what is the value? 0.99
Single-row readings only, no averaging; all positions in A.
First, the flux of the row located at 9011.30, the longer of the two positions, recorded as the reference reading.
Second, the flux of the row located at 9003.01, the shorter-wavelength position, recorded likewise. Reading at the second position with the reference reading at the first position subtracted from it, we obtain 0.36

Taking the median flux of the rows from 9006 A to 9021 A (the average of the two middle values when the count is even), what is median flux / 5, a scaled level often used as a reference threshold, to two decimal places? 1.24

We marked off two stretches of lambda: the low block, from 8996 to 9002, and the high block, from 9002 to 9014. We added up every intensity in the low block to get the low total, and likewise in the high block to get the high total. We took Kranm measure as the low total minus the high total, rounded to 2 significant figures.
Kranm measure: -18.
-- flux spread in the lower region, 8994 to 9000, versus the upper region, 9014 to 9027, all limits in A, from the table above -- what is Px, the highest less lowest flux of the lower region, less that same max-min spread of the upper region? 0.144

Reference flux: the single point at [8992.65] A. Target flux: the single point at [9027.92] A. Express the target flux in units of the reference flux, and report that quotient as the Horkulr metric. 0.91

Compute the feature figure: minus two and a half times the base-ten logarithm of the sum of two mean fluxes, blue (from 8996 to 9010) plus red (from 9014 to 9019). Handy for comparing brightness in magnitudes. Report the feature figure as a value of -2.75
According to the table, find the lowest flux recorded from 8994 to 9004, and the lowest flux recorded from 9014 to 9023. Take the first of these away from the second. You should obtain -0.30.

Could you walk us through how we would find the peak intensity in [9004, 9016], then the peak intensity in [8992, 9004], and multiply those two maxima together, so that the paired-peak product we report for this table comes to 44.7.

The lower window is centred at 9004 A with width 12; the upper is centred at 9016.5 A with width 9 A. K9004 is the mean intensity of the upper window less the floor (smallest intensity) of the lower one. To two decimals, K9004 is -0.06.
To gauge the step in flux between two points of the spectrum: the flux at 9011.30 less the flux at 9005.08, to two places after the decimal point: -0.30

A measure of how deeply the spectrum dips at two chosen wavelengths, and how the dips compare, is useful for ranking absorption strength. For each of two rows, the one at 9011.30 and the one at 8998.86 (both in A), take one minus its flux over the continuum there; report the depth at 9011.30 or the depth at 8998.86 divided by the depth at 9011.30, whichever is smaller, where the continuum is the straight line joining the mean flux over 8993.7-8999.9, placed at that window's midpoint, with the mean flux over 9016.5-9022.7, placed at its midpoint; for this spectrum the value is 0.02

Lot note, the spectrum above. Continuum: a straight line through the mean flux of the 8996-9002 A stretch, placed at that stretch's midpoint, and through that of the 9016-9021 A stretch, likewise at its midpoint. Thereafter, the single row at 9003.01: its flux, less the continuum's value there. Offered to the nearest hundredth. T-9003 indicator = 0.12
